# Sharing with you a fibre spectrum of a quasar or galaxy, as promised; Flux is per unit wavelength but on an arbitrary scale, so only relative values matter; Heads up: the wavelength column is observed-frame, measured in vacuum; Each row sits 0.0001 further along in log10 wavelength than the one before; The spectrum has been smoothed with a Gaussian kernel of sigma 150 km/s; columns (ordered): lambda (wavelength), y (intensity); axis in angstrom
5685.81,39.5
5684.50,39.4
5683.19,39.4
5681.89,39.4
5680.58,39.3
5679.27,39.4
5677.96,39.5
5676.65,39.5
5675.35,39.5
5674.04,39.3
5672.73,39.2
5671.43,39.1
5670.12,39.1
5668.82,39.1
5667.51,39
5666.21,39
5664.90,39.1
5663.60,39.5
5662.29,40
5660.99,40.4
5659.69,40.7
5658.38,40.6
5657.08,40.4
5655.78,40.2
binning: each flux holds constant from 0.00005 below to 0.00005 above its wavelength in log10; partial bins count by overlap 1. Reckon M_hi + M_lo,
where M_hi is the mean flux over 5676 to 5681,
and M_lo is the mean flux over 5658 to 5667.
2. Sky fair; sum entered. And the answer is 79.3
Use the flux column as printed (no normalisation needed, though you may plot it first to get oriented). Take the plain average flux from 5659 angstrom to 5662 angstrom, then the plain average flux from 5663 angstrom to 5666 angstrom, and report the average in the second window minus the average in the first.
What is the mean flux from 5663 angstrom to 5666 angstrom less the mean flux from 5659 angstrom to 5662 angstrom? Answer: -1.25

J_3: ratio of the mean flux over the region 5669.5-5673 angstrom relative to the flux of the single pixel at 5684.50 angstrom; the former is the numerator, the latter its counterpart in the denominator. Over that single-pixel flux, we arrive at 0.99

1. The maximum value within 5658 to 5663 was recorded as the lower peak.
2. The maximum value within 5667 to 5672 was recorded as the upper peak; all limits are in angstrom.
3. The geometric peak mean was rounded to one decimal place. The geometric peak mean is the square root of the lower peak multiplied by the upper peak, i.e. 39.9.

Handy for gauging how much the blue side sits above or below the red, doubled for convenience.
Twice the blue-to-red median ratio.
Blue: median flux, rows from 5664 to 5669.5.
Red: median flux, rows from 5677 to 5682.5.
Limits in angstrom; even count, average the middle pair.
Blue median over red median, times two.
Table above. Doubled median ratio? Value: 1.98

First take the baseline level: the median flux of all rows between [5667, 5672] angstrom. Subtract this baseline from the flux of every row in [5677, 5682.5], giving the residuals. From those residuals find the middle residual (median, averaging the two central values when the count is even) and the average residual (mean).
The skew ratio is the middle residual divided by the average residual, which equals 1.0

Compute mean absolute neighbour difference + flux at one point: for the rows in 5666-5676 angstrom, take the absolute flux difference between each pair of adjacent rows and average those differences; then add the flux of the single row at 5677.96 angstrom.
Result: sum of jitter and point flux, 39.6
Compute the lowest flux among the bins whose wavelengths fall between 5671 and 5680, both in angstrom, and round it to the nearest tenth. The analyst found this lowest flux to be 39.1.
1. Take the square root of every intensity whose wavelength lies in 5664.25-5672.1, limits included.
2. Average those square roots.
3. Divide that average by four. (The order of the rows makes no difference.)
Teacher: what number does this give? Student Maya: 1.56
